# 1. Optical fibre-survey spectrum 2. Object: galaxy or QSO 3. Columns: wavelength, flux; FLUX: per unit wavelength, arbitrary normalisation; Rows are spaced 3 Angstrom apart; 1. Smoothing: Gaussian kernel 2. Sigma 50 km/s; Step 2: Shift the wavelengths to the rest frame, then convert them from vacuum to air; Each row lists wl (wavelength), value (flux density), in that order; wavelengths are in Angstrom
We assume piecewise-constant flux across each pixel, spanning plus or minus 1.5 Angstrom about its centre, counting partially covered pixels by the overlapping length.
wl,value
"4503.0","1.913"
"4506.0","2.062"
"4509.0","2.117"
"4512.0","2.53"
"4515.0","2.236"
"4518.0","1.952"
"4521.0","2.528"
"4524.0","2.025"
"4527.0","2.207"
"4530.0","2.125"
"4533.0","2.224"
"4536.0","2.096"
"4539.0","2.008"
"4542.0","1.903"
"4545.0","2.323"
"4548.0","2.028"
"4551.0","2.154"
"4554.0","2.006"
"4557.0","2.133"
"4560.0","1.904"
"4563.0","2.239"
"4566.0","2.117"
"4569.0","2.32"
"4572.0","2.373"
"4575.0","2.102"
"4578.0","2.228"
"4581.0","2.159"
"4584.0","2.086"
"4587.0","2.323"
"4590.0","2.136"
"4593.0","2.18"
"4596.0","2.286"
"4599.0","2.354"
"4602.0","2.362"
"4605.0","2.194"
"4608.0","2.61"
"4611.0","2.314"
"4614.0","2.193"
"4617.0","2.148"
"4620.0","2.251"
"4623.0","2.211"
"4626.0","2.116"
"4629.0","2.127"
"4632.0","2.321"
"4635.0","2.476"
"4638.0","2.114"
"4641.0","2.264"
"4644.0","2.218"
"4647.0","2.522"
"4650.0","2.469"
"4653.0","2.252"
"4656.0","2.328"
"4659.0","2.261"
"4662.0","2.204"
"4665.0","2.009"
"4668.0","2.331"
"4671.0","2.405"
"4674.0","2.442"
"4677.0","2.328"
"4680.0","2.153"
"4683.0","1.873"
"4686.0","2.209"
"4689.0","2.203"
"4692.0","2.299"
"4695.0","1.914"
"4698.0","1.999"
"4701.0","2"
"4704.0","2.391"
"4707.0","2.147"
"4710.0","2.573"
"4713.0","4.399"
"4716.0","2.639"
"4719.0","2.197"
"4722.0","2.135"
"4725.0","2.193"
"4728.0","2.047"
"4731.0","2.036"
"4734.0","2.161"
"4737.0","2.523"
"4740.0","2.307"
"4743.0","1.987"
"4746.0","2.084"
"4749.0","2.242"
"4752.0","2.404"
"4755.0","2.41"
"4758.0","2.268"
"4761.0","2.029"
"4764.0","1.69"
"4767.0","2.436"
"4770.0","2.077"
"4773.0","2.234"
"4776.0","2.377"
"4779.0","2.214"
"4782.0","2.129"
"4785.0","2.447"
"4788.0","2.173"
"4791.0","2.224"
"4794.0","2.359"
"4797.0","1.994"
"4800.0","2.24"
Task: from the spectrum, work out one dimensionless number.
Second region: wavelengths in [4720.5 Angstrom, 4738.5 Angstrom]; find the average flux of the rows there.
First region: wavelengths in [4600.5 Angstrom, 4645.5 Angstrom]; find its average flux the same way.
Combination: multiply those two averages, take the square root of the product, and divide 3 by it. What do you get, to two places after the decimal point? 1.35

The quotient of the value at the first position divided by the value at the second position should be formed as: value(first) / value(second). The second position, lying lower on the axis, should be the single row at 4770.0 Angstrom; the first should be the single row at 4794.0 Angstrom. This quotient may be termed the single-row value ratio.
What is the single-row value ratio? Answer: 1.14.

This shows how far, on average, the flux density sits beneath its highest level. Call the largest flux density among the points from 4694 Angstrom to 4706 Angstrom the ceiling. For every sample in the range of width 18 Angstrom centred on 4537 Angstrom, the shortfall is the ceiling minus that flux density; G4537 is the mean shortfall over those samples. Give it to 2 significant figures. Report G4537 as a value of 0.28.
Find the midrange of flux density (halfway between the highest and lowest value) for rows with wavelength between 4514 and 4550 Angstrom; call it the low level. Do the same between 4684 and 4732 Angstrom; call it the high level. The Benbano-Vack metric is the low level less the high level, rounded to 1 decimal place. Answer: -0.9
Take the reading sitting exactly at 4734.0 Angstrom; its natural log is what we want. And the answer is 0.77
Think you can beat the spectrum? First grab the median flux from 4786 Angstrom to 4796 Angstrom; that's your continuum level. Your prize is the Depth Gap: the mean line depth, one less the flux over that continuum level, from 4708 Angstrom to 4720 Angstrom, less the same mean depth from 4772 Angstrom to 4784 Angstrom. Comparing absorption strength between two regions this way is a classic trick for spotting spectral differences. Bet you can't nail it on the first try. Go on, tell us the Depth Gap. -0.32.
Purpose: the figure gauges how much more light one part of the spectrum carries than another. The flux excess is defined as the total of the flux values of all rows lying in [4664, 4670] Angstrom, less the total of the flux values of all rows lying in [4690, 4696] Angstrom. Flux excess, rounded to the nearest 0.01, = 0.13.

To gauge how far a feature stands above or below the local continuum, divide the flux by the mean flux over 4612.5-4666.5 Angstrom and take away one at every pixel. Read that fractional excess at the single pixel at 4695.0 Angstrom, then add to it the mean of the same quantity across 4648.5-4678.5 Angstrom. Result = -0.13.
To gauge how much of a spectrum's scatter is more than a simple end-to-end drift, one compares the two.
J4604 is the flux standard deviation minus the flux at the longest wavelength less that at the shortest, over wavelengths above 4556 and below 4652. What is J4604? -0.2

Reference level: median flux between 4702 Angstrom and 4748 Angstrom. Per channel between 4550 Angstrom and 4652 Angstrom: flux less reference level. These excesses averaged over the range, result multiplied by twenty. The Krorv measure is 0.9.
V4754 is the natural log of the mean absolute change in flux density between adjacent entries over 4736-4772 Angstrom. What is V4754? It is -1.37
